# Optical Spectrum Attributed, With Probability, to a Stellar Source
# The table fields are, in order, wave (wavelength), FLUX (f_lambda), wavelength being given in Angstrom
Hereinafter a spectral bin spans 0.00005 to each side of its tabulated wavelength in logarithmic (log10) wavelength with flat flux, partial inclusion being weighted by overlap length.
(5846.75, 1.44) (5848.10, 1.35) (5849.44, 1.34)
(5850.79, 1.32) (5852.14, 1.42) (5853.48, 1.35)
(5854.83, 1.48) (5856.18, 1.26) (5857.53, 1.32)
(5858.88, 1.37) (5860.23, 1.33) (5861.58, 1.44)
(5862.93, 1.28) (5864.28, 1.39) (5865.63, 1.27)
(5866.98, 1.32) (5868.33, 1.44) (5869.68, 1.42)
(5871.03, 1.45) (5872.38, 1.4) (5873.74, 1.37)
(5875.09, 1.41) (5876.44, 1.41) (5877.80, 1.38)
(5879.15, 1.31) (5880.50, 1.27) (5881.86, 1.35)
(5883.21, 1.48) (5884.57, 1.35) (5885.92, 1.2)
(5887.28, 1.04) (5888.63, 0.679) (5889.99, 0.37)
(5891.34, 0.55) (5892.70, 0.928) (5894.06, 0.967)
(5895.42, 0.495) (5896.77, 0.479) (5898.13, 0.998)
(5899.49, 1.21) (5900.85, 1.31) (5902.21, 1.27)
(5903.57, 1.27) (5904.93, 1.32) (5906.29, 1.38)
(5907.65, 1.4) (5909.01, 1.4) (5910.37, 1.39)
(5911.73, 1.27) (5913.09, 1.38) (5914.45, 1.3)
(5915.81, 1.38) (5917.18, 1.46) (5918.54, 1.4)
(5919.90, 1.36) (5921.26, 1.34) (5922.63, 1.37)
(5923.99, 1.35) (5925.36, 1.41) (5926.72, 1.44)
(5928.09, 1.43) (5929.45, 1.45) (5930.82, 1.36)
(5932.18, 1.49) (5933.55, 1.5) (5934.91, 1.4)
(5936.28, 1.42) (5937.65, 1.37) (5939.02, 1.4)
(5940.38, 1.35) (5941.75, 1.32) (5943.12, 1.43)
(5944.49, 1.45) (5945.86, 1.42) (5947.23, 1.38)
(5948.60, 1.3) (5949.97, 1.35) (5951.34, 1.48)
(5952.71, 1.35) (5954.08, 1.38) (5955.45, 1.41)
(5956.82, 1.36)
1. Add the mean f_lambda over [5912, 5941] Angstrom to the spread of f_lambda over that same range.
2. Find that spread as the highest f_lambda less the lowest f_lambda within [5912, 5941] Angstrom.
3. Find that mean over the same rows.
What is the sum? 1.60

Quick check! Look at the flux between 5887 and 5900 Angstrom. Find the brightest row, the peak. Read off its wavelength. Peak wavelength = 5899.49 Angstrom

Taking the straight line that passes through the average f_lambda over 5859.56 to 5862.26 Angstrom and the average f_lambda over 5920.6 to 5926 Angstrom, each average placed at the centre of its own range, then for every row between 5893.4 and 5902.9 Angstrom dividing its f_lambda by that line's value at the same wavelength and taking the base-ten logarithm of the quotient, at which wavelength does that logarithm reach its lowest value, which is 5896.77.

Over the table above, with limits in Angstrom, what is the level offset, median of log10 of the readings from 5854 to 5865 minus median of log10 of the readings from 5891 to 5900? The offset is 0.16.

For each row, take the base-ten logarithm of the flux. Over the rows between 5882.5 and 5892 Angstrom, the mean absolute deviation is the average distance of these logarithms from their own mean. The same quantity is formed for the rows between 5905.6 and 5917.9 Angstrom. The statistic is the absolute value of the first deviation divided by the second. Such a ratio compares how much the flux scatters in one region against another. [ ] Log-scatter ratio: 14.9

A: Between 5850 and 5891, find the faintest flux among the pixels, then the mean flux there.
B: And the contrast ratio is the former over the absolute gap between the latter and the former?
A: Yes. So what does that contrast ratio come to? 0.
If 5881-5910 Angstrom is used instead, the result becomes 1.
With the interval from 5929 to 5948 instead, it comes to 15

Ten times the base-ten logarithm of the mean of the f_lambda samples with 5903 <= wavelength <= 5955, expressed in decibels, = 1.42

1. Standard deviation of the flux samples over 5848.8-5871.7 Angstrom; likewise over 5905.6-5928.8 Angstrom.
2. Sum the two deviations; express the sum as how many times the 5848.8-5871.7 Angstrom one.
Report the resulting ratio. 1.7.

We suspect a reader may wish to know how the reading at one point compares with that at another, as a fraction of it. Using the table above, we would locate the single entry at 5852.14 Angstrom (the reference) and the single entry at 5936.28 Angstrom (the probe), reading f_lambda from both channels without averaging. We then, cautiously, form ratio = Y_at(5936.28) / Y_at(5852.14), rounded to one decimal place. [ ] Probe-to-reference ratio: 1.0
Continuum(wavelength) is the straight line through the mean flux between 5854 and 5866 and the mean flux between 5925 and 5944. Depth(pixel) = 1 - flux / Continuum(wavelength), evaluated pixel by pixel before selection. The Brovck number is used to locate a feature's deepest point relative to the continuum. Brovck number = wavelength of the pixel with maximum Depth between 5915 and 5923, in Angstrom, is 5921.26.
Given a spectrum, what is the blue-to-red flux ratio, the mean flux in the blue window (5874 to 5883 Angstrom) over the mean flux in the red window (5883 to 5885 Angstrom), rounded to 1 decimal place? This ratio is 1.0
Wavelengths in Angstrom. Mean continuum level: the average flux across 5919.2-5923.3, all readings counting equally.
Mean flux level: 1.36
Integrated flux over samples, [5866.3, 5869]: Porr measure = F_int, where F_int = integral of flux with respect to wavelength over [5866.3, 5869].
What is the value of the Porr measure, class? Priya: 3.73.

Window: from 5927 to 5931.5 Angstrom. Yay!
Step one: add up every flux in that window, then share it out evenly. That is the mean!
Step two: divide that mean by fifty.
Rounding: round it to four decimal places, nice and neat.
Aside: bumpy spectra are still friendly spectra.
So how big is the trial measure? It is 0.0283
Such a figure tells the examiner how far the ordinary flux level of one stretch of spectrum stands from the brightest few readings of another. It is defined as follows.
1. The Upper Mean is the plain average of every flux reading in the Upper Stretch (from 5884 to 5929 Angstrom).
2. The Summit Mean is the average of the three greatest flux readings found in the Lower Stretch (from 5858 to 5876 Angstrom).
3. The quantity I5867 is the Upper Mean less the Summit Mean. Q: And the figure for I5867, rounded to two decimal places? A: -0.26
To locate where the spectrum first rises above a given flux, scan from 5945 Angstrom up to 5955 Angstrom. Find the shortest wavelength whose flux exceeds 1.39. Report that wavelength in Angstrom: 5945.86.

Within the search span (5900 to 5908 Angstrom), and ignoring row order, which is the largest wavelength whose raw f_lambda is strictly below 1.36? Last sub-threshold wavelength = 5904.93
